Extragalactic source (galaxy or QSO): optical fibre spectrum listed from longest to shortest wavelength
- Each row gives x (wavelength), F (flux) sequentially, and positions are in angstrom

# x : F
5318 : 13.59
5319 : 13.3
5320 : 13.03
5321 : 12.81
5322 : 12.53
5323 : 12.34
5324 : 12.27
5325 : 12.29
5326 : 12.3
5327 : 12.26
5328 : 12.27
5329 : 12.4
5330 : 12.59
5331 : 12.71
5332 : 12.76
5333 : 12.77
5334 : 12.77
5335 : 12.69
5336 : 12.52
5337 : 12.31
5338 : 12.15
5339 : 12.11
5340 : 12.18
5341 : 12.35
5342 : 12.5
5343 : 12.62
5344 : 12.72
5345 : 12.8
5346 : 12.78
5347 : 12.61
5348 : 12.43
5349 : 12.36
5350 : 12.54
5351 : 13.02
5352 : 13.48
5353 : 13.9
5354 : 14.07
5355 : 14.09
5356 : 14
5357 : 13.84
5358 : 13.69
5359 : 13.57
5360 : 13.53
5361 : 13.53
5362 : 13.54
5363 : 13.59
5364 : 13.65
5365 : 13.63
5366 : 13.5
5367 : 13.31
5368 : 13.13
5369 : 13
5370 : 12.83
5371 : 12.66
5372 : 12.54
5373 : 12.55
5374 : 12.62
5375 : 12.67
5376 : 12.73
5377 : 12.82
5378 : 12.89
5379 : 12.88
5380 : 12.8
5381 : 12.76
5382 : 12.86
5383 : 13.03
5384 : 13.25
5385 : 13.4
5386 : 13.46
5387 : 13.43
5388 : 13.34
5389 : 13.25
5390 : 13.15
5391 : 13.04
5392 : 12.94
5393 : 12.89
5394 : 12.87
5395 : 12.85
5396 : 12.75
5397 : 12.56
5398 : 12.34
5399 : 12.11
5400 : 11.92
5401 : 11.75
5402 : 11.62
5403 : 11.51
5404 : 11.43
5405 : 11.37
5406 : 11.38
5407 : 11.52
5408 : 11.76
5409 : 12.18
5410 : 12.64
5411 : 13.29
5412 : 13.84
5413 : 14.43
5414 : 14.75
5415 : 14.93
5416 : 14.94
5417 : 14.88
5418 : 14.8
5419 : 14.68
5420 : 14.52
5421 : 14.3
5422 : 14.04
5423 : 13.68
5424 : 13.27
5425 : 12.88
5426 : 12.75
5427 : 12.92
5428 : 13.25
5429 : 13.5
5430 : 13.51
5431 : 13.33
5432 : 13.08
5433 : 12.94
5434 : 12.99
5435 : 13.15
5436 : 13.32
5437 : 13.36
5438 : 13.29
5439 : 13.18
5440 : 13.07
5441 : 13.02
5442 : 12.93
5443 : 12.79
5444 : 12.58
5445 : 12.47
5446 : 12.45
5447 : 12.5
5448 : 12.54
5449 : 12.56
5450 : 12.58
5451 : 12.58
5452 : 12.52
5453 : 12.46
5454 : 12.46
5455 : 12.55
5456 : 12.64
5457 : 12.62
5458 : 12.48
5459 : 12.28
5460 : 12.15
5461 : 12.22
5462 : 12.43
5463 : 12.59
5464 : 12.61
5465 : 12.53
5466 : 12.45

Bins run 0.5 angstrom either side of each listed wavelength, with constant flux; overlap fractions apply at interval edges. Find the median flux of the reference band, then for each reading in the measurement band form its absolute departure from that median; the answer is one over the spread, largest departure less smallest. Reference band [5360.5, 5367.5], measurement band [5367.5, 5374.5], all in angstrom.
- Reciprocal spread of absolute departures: 1.7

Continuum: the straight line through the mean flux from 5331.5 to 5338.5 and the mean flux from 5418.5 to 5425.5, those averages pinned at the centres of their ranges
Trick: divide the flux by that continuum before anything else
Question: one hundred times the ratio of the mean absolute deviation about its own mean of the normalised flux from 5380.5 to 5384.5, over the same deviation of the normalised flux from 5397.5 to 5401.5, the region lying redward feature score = 73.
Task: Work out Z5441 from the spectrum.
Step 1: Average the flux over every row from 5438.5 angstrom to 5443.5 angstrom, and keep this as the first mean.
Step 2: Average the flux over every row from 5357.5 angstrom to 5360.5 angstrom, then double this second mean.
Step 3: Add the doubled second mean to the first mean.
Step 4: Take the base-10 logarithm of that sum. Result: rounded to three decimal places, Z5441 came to 1.604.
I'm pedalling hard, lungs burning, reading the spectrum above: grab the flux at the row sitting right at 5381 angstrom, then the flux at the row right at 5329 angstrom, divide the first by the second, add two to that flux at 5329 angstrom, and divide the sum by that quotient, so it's 14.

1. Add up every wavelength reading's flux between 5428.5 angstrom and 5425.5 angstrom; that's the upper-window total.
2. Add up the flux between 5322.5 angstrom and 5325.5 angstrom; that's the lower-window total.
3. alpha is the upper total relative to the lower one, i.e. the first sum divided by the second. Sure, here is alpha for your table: 1.05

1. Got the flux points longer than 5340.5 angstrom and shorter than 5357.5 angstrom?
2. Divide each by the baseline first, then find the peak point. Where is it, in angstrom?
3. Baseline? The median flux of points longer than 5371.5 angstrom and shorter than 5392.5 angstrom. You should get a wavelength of 5355 angstrom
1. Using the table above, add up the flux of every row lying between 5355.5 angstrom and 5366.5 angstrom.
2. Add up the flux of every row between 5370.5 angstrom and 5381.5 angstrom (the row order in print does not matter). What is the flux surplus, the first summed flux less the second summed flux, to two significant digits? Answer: 10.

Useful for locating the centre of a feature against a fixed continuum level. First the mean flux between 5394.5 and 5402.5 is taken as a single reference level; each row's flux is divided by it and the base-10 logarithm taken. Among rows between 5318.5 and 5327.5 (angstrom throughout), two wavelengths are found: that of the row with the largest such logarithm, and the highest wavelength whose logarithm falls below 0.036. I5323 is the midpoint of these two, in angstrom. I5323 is 5323 angstrom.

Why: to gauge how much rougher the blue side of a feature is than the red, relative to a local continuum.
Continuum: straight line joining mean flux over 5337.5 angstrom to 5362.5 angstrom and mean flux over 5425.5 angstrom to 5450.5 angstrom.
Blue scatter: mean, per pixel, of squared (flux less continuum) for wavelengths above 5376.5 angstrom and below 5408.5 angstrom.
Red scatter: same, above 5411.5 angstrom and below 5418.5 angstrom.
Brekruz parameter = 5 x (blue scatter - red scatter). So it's -11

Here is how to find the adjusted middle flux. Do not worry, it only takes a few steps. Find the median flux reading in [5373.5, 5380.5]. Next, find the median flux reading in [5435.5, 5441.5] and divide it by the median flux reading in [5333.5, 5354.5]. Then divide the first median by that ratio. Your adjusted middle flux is 12.2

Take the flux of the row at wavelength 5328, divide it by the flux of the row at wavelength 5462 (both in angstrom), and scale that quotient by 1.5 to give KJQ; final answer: 1.48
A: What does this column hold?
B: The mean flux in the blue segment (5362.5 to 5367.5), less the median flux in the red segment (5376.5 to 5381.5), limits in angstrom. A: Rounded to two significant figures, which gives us 0.72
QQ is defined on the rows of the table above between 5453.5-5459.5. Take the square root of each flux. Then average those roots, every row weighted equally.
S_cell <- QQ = 3.54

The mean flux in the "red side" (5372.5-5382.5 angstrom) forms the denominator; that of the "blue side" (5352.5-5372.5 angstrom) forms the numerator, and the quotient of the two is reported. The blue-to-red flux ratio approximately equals 1.057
